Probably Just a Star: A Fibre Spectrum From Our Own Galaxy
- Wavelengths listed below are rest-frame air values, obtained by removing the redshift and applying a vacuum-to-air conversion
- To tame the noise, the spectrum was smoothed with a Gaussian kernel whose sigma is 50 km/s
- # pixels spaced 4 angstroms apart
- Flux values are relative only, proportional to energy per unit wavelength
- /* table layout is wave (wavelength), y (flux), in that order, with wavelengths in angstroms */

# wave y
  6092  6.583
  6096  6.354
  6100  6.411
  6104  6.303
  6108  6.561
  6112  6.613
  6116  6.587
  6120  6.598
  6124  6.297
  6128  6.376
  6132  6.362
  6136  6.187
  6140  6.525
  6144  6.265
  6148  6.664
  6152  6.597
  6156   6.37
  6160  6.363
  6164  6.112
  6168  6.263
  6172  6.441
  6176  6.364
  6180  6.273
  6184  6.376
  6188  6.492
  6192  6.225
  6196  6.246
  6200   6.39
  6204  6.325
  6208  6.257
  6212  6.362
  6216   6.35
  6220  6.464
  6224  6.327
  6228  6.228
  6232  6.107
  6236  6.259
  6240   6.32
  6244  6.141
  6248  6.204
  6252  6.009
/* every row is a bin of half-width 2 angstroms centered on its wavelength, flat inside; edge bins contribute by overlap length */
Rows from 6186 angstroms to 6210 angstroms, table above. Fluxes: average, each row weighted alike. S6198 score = 6.32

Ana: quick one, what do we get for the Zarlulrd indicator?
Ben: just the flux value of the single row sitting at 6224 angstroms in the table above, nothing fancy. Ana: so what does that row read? 6.327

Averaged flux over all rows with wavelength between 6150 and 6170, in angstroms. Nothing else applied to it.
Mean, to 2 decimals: 6.34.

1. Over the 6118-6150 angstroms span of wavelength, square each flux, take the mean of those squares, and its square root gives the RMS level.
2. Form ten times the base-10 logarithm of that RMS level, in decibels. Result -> 8.07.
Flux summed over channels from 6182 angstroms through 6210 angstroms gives 44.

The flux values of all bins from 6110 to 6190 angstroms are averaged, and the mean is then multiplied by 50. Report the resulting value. 320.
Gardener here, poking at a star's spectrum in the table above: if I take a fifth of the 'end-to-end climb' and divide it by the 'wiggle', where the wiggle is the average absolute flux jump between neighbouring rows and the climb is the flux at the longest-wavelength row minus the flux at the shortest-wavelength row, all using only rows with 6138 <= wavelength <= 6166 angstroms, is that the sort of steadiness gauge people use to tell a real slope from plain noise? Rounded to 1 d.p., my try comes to -0.4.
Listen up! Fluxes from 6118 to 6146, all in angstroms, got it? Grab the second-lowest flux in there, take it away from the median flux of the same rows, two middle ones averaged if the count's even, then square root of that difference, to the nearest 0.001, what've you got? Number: 0.311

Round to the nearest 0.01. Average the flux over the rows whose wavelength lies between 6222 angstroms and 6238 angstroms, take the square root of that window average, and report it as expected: 2.50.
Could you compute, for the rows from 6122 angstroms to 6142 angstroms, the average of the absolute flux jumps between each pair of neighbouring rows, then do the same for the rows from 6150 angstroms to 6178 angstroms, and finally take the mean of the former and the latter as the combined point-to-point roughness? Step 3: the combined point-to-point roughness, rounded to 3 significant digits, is 0.150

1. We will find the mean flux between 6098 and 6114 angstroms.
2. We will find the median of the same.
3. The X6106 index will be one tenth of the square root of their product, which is 0.6479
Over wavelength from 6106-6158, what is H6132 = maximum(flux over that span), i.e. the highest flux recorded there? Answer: 6.664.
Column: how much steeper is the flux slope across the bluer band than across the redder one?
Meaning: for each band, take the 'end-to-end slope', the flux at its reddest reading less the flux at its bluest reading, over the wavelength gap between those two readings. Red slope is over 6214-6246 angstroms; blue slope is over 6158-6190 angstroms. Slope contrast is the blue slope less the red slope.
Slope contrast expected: 0.012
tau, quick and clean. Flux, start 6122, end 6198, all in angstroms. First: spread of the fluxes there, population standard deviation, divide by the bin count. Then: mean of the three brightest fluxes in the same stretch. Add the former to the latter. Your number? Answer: 6.73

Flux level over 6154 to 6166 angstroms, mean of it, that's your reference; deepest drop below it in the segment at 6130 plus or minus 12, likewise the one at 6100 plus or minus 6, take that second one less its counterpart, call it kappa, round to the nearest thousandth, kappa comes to -0.116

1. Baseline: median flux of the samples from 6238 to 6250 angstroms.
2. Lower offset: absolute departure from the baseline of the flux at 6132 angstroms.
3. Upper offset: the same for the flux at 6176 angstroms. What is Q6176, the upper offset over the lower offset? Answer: 1.0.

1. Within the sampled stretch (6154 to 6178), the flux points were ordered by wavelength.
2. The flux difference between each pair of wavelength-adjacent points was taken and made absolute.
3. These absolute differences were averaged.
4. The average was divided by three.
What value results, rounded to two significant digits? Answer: 0.044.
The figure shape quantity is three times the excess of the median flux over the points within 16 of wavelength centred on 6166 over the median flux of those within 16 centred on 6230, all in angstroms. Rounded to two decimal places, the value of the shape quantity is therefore 0.21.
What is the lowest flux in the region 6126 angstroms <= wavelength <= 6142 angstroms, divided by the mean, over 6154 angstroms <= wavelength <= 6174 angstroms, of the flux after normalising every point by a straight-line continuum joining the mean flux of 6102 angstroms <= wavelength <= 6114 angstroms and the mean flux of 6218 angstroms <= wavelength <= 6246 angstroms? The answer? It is 6.26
